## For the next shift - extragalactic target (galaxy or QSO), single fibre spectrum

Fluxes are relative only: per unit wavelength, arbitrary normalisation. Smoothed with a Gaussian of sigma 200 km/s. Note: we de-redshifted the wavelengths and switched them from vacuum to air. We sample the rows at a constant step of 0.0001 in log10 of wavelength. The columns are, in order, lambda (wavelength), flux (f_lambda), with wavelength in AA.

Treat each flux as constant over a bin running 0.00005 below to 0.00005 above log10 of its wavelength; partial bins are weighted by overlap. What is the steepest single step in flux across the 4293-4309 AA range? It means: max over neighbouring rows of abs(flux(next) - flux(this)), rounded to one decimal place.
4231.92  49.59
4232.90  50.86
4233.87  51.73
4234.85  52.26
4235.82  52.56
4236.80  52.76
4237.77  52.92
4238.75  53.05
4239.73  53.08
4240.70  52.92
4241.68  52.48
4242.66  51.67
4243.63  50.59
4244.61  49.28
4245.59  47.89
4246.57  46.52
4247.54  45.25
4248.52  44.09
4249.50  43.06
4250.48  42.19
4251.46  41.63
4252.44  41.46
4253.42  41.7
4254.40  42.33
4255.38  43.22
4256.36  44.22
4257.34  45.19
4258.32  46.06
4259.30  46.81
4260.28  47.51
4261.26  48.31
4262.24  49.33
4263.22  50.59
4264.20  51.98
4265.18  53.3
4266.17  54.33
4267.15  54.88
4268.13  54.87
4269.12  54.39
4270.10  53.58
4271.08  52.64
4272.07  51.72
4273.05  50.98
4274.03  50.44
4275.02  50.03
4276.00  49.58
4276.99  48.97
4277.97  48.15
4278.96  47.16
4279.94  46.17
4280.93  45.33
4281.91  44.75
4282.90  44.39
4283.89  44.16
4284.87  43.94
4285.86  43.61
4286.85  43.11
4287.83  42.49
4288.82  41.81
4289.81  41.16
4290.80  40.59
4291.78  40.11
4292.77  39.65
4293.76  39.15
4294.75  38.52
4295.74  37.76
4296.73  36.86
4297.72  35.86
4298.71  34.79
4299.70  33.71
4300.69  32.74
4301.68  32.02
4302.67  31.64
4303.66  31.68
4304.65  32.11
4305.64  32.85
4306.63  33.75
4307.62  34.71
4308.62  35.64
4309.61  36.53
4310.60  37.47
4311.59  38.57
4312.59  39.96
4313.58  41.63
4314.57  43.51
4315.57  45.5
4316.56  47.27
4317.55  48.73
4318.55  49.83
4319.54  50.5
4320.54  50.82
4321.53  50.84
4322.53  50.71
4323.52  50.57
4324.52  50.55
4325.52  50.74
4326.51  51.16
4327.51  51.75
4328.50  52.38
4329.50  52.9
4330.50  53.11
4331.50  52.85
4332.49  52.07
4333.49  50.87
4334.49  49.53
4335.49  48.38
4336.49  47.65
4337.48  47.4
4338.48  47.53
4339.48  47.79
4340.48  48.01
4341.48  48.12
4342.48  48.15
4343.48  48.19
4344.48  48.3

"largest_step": 1.1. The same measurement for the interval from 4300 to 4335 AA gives 2.0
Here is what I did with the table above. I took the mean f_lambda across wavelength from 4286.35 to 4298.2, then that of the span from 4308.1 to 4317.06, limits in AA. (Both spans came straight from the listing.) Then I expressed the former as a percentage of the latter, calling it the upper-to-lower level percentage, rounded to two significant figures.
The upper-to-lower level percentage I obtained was 98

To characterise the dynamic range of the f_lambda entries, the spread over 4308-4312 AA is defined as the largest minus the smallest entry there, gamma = 2.9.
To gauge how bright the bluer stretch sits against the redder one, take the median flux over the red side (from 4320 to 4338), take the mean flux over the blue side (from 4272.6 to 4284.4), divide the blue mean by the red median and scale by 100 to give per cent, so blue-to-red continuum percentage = 93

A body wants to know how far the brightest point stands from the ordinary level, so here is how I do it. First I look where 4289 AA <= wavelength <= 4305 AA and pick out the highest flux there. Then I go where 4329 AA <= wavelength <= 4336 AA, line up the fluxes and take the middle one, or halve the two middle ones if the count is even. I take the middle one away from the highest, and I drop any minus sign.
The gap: 11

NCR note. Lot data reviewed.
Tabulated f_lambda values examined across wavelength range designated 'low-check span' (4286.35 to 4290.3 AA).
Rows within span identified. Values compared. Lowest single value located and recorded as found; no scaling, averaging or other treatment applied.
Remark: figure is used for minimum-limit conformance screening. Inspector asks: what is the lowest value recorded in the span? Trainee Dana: 41.16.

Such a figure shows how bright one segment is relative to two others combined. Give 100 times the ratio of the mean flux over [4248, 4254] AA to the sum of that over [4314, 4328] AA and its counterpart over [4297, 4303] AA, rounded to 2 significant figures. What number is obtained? 51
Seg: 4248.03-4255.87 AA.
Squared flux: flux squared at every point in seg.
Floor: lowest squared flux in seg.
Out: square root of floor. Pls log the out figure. 41.5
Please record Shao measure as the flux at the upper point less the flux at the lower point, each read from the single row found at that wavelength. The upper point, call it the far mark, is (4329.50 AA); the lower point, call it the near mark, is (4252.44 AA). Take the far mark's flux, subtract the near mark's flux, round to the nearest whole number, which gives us 11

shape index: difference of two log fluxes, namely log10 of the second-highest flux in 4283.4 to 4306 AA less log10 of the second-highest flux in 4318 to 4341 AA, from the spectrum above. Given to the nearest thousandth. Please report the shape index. -0.081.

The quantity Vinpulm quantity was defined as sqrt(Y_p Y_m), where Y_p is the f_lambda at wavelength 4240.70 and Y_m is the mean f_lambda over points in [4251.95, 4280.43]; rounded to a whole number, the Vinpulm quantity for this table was 51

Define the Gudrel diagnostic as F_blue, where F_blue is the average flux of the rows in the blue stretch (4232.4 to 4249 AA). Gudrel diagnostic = 50.6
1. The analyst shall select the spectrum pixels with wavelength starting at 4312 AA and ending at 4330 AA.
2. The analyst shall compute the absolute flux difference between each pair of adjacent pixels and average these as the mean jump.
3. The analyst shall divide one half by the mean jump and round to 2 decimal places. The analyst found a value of 0.63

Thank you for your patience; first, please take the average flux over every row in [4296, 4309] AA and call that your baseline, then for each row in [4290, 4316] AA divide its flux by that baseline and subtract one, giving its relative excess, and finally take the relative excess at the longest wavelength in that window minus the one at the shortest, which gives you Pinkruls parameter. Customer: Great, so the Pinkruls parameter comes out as 0.15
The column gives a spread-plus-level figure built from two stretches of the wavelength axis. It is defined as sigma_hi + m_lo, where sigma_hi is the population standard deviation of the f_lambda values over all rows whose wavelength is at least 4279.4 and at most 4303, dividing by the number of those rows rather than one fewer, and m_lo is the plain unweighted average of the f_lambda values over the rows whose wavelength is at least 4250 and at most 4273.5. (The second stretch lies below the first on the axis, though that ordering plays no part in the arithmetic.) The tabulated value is 52.9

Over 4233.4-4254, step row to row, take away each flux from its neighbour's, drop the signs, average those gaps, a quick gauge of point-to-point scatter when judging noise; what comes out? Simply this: 0.66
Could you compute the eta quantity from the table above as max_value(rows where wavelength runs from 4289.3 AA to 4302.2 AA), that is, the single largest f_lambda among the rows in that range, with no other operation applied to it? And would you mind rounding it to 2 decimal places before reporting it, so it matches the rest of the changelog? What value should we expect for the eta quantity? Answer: 41.16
